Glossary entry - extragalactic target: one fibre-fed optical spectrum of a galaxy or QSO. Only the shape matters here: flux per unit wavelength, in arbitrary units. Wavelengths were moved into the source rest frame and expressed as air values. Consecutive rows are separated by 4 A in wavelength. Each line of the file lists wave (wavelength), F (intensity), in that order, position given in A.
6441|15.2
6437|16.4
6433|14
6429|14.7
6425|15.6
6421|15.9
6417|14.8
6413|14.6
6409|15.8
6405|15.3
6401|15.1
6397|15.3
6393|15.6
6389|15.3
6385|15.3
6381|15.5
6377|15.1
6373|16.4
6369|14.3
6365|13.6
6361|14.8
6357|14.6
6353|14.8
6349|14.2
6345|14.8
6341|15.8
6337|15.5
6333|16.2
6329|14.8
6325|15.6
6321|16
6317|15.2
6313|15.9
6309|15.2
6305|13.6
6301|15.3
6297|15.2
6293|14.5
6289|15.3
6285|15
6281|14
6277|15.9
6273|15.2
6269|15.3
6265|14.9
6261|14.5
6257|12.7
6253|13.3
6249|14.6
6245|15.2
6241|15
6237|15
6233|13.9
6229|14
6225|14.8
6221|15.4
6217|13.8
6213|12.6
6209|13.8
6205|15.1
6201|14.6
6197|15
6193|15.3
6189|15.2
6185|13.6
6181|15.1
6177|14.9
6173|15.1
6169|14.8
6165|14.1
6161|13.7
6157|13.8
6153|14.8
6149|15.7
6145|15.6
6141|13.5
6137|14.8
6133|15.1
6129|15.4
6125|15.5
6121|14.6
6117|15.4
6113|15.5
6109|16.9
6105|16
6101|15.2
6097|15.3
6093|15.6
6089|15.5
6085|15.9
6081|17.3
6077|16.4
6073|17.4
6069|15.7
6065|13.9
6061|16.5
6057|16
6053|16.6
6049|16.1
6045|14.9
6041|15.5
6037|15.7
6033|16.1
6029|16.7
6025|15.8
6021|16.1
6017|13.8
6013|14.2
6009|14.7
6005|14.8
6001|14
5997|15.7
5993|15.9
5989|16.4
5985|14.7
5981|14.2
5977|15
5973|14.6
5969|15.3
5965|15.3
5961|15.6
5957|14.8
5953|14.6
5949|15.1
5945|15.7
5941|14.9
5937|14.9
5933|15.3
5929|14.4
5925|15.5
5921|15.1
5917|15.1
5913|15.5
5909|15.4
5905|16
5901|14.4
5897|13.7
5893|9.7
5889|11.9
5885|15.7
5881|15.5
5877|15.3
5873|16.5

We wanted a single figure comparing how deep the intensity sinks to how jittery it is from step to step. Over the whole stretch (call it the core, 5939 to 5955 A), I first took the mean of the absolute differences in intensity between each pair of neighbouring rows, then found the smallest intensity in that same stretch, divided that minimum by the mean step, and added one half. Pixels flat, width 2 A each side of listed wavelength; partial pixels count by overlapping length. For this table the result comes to 24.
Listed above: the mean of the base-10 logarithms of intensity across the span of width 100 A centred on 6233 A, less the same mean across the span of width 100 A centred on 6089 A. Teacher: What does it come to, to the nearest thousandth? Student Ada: -0.035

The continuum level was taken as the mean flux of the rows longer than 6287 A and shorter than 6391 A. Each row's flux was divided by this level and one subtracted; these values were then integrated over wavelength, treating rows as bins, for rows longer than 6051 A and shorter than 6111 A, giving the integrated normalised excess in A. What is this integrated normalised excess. 3.6 A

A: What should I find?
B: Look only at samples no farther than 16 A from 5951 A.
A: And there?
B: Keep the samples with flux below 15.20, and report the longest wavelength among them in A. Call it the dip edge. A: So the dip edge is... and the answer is 5957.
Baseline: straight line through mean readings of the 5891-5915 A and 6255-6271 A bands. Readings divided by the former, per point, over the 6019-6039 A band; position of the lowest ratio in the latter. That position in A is 6037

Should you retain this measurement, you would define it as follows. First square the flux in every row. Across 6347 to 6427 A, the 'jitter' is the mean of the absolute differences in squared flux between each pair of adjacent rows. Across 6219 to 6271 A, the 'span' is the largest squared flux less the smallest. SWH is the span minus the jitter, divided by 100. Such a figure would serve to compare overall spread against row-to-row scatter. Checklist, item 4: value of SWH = 0.58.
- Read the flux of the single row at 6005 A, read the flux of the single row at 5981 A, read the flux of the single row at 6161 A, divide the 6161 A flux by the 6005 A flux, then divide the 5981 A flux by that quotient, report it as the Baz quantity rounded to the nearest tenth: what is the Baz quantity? 15.3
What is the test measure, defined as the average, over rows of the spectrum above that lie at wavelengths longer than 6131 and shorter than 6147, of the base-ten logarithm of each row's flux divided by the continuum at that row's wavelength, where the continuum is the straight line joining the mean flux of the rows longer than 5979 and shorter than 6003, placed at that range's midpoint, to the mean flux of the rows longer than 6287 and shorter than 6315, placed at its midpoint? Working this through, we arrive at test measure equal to -0.010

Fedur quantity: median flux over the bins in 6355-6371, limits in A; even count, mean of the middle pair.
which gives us 14.45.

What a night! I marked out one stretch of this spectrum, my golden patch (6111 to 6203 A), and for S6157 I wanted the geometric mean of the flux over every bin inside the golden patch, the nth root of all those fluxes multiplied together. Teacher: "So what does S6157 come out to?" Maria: 14.8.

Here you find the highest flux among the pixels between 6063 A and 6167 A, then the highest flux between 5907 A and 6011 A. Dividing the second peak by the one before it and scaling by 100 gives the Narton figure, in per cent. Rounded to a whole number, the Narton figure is 94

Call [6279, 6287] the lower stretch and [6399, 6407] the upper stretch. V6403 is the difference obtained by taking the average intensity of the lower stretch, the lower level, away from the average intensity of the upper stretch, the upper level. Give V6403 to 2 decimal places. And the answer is 0.70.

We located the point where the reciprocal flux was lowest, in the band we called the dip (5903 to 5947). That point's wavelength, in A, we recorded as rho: 5905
